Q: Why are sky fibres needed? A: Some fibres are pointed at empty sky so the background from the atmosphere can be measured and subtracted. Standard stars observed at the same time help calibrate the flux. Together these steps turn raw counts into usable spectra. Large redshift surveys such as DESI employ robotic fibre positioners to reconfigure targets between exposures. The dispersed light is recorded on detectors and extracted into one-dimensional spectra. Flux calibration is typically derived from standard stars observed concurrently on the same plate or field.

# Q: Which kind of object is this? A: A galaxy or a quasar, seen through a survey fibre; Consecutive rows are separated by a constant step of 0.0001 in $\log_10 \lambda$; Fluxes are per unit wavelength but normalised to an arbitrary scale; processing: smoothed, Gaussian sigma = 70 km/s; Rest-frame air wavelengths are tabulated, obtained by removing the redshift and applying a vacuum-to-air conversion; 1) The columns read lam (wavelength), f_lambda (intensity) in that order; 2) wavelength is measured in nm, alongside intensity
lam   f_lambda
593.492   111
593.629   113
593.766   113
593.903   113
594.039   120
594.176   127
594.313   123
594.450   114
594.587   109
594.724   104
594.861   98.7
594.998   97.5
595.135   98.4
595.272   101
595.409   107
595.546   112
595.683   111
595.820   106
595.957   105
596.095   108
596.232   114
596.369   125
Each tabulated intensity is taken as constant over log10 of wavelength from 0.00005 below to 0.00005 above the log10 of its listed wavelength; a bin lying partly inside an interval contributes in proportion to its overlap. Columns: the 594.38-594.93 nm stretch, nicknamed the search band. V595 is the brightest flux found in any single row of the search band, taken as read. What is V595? 114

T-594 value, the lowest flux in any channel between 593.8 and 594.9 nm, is 98.7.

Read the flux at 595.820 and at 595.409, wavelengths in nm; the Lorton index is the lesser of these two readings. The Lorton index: 106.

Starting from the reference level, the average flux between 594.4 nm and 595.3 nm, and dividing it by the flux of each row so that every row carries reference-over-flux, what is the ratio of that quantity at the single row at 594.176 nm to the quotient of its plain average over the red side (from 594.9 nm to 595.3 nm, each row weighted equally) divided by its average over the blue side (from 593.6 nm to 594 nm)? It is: 0.71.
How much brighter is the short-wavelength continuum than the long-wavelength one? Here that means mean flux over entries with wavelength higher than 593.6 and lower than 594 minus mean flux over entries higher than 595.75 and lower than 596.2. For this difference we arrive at 7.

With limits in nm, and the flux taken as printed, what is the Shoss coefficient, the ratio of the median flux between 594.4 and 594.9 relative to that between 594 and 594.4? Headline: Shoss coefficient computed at 0.87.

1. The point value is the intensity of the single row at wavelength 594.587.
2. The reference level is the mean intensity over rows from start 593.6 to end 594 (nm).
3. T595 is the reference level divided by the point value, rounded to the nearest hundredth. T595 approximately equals 1.04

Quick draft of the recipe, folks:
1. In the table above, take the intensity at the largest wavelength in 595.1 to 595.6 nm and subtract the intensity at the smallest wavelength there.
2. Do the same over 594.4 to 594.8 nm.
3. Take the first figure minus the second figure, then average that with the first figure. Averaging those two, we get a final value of 19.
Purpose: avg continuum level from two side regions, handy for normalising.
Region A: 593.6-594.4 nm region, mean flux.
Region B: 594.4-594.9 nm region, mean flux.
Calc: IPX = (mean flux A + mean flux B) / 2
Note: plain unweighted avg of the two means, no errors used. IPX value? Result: 112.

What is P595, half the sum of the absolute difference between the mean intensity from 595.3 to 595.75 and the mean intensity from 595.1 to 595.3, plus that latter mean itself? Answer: 55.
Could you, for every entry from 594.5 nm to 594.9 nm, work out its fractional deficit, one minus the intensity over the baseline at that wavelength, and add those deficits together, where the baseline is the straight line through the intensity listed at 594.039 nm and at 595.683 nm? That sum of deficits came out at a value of 0.32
